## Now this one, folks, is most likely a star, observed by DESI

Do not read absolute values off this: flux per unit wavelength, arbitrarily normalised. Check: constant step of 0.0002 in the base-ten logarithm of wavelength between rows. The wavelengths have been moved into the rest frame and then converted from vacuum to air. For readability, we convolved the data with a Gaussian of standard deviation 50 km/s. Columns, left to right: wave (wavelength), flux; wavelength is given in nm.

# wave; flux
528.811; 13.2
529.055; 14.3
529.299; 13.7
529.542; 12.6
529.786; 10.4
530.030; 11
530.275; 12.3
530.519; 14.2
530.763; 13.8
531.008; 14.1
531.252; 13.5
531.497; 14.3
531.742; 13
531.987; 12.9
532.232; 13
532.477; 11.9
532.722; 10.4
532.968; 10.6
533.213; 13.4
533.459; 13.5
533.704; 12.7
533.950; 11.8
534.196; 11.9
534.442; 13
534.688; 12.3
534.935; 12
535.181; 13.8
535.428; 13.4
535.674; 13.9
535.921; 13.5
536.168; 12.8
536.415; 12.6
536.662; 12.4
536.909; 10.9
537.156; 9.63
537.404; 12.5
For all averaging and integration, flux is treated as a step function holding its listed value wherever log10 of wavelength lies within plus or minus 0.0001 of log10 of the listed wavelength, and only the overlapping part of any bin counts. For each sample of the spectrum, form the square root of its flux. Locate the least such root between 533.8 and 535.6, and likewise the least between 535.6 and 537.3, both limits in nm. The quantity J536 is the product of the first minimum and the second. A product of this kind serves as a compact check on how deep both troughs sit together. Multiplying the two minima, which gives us 10.7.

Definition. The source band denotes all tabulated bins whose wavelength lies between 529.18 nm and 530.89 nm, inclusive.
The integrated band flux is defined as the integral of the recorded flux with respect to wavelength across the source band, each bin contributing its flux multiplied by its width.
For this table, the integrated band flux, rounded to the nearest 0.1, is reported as 21.5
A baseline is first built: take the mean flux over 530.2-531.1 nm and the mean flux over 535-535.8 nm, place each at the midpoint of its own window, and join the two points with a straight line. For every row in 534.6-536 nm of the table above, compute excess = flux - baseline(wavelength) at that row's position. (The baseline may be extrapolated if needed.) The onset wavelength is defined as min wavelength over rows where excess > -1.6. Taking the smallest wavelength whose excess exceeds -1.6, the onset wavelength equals 534.688 nm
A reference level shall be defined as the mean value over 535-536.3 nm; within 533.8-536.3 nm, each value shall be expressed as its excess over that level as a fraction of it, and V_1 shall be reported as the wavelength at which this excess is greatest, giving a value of 535.674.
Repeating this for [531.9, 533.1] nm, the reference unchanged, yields 532.232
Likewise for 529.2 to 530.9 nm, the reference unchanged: 530.519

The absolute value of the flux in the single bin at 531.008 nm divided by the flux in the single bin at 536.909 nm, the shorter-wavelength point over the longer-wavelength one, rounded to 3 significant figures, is 1.29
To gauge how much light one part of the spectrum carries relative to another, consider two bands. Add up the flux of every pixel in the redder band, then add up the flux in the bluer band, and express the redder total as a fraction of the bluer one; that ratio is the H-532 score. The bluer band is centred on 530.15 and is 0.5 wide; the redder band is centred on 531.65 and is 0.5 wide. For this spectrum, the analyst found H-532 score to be 1.17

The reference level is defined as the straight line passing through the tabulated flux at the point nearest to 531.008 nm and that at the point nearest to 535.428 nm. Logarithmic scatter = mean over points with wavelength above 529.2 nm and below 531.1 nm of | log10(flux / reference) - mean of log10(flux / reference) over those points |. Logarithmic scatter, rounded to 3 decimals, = 0.042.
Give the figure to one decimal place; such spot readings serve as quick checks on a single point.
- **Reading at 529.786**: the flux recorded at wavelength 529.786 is 10.4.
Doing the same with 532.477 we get 11.9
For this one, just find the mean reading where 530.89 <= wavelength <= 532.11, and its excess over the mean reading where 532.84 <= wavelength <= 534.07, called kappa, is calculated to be 1.2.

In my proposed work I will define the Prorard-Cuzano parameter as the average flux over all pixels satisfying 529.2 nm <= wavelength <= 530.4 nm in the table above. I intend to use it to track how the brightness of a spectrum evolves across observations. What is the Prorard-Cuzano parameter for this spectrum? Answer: 12.0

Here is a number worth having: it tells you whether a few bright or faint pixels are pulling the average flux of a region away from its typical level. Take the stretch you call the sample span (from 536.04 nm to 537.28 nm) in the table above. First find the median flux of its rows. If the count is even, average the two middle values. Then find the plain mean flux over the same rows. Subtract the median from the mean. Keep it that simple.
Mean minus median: -0.7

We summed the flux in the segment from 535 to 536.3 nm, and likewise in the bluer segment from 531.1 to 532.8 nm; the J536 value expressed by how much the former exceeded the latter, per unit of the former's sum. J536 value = -0.32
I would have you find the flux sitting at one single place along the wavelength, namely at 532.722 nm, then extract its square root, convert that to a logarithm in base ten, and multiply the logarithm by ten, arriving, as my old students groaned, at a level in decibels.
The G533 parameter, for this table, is 5.09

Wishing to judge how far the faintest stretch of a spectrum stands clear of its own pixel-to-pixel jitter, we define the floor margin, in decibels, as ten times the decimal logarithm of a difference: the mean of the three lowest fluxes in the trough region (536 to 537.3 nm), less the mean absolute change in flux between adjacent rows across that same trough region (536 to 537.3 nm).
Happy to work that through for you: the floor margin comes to 10.1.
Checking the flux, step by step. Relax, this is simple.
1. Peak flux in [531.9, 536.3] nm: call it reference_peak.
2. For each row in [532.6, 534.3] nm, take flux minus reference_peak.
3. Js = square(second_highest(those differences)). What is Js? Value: 0.25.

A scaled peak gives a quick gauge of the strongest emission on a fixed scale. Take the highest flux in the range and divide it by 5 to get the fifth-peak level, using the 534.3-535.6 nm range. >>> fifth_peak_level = 2.76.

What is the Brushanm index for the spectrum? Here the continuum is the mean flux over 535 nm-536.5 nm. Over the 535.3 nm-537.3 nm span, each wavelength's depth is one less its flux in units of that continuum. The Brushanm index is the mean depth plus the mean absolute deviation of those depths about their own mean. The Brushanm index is 0.15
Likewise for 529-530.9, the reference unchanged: 0.13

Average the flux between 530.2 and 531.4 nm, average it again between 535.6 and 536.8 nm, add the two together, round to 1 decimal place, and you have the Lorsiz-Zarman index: 26.6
